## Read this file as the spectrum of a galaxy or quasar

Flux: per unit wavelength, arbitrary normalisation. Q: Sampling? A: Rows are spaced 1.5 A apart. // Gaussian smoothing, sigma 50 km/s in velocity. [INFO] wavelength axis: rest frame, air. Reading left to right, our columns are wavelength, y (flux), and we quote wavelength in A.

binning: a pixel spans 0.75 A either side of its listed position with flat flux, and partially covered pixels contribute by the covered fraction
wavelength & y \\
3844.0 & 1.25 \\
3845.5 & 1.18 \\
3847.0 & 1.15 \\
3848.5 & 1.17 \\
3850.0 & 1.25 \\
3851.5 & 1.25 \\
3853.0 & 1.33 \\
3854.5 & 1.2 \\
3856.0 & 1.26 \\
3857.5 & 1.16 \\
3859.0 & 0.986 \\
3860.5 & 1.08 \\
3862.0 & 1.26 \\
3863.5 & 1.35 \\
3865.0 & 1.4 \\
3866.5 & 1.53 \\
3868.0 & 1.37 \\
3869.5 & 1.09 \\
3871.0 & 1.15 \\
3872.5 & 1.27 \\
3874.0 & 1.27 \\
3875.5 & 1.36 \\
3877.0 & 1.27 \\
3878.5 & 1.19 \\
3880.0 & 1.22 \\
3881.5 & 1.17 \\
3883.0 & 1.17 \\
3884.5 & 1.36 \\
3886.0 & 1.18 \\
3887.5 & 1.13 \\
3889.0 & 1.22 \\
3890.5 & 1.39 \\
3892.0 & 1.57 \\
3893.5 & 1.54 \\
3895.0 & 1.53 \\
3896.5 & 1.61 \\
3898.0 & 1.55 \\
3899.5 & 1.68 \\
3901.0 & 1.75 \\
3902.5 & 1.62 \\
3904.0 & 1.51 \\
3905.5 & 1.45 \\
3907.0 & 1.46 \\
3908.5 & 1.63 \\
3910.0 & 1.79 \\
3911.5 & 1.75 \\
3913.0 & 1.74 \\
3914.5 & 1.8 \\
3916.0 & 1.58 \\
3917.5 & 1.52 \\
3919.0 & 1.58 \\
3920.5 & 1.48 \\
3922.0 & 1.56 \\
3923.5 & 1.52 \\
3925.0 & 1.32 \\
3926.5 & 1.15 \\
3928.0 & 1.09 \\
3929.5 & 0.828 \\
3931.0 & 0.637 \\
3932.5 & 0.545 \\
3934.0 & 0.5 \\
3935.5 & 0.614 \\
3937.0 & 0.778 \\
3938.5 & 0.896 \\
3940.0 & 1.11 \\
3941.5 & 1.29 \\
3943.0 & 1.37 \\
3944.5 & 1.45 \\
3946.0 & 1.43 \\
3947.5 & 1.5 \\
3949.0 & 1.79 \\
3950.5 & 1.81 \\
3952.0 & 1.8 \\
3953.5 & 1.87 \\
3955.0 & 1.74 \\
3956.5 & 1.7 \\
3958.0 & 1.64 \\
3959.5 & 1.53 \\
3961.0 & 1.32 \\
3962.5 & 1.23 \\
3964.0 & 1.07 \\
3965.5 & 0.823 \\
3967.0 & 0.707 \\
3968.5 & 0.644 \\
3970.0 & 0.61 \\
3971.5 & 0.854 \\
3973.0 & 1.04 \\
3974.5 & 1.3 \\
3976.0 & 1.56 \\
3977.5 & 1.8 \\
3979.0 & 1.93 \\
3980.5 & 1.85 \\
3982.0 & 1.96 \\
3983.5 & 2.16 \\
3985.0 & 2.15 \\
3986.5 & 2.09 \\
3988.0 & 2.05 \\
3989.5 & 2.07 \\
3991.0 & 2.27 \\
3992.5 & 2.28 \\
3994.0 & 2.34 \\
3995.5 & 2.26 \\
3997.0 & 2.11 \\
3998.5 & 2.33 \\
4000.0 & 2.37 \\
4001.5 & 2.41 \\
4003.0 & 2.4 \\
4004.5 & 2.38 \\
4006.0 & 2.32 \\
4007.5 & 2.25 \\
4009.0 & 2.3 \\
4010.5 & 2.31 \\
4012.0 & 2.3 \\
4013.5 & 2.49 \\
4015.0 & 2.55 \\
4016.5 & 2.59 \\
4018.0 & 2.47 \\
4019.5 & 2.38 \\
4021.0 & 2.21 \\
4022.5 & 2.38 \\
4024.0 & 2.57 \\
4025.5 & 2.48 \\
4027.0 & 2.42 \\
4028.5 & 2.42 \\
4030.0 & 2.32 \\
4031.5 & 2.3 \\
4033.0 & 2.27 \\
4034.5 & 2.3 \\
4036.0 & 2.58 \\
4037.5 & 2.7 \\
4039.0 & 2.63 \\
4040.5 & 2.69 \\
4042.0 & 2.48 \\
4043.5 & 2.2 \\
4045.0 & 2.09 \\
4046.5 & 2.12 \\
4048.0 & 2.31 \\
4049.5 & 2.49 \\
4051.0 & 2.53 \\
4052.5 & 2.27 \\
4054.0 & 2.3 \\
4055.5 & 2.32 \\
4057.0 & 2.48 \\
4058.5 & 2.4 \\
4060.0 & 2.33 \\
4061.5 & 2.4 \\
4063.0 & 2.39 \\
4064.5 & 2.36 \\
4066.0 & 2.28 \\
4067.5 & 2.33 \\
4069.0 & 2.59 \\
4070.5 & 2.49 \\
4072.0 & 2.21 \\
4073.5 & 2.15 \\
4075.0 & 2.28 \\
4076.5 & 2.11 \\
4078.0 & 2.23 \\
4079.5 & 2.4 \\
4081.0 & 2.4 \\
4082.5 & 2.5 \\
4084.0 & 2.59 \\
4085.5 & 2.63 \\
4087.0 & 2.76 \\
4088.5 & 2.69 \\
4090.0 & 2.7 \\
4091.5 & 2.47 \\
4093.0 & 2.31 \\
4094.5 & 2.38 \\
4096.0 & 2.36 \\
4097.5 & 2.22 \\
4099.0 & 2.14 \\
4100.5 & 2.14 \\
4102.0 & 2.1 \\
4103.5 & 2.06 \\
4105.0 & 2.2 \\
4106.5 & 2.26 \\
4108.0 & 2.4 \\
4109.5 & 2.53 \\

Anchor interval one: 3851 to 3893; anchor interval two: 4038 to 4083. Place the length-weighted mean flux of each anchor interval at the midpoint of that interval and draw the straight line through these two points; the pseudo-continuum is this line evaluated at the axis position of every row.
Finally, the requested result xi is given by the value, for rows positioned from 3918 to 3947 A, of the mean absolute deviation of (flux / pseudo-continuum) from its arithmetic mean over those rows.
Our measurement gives 0.20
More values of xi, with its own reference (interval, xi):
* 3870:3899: 0.08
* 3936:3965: 0.15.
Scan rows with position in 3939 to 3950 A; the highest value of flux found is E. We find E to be 1.79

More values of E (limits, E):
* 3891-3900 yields 1.68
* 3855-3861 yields 1.26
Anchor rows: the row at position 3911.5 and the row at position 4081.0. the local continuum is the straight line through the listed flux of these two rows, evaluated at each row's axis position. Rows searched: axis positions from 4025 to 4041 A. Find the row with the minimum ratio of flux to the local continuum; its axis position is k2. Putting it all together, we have 4033.0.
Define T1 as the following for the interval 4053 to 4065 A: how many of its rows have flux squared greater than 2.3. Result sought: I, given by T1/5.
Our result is 1.6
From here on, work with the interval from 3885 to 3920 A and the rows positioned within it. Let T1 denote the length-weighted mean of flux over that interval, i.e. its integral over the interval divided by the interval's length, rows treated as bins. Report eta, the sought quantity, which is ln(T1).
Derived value 0.4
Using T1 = 1.5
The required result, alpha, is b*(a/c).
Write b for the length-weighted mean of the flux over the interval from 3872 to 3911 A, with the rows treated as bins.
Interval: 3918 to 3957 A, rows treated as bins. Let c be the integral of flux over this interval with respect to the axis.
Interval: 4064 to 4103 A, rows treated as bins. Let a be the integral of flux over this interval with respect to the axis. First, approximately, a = 93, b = 1.4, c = 50.0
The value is 2.6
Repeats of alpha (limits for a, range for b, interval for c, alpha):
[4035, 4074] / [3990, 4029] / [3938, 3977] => 4.3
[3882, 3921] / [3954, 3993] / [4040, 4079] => 1.0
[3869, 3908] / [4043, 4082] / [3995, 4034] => 1.4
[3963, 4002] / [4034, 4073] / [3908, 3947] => 3.3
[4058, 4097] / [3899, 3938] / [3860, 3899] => 2.4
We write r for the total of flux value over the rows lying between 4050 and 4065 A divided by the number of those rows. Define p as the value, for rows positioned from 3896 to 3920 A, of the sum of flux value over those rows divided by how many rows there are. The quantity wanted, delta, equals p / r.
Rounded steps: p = 1.6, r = 2.4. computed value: 0.68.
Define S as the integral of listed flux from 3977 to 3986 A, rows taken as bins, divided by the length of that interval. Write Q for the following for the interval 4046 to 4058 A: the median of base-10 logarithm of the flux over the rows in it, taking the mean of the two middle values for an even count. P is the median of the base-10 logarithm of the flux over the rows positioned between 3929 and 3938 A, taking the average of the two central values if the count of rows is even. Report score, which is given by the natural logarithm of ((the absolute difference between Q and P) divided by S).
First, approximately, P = -0.20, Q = 0.365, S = 2.0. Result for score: -1.2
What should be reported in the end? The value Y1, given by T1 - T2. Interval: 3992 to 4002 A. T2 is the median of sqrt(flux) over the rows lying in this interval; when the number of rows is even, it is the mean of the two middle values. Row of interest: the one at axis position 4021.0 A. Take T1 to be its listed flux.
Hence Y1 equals 0.7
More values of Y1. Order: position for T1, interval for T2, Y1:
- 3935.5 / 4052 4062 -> -0.9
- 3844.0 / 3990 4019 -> -0.3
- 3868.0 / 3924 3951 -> 0.3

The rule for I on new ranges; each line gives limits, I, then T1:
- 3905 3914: 0.8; 4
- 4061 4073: 1.6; 8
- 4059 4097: 5.0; 25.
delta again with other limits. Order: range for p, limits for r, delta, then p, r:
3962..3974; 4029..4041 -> 0.35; 0.9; 2.5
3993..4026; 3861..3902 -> 1.75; 2.4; 1.4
